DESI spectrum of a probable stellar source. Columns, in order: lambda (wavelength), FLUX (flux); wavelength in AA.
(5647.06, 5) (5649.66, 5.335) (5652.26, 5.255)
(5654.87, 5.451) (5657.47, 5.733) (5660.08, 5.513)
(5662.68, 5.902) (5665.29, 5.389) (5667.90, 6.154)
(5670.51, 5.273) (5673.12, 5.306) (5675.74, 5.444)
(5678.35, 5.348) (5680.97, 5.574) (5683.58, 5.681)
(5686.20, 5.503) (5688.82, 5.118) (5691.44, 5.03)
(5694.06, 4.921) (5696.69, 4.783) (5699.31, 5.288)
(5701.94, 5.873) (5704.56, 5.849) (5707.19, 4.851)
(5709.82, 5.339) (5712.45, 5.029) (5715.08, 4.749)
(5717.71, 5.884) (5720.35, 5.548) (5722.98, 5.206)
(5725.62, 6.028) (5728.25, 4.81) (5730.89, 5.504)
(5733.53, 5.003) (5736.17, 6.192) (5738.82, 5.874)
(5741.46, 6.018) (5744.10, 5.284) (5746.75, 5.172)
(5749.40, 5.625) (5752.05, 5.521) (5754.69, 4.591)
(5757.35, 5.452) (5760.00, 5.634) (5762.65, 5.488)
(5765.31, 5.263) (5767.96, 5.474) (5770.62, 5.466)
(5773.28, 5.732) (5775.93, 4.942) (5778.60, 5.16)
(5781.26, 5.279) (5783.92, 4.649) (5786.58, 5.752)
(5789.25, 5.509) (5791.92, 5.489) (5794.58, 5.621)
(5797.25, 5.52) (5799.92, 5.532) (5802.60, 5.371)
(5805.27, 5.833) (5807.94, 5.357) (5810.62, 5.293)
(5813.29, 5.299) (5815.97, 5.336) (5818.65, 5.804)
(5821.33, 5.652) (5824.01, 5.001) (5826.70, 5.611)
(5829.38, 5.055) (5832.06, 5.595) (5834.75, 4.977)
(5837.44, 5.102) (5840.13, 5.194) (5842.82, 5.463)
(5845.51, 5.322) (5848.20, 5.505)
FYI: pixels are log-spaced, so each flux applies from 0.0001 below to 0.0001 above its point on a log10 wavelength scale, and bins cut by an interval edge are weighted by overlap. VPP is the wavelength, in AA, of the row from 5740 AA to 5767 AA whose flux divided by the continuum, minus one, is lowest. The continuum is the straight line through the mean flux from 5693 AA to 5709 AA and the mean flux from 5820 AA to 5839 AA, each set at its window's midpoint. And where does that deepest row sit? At 5754.69 AA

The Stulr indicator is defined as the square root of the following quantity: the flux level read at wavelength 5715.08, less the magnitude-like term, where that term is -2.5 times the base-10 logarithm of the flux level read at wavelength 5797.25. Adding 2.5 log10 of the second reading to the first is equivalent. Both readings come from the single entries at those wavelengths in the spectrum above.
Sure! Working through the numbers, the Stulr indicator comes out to 2.57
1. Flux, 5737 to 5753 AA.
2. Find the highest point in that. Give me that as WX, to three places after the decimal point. 6.018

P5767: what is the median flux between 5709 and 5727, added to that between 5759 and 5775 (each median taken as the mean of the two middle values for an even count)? 10.8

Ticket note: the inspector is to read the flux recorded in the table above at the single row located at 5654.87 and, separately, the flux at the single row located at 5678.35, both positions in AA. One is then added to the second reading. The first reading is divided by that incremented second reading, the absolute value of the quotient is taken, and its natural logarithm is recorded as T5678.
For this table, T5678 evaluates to -0.15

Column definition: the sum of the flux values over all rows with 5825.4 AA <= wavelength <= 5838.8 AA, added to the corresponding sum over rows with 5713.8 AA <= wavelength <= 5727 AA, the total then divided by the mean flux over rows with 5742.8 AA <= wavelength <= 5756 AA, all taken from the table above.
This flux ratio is 10.3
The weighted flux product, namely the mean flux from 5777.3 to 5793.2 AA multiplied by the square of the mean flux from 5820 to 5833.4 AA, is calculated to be 154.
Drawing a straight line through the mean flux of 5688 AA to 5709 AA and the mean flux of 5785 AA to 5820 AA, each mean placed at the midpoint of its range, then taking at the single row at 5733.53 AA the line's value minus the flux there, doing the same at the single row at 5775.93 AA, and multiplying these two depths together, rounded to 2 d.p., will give 0.16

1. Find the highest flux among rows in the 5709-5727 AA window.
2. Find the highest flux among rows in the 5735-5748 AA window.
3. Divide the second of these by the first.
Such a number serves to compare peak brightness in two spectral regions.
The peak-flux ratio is 1.03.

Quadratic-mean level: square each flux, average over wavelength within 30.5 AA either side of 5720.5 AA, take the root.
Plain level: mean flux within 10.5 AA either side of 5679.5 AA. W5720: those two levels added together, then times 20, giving 216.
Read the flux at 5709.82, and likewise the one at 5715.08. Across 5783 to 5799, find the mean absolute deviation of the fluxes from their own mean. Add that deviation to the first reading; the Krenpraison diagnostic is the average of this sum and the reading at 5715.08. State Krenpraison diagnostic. 5.17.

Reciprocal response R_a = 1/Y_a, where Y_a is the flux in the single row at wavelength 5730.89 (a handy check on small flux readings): 0.182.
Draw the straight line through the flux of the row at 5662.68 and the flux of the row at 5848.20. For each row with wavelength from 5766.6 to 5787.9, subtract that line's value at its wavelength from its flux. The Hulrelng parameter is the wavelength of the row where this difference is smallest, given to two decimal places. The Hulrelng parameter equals 5783.92 AA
